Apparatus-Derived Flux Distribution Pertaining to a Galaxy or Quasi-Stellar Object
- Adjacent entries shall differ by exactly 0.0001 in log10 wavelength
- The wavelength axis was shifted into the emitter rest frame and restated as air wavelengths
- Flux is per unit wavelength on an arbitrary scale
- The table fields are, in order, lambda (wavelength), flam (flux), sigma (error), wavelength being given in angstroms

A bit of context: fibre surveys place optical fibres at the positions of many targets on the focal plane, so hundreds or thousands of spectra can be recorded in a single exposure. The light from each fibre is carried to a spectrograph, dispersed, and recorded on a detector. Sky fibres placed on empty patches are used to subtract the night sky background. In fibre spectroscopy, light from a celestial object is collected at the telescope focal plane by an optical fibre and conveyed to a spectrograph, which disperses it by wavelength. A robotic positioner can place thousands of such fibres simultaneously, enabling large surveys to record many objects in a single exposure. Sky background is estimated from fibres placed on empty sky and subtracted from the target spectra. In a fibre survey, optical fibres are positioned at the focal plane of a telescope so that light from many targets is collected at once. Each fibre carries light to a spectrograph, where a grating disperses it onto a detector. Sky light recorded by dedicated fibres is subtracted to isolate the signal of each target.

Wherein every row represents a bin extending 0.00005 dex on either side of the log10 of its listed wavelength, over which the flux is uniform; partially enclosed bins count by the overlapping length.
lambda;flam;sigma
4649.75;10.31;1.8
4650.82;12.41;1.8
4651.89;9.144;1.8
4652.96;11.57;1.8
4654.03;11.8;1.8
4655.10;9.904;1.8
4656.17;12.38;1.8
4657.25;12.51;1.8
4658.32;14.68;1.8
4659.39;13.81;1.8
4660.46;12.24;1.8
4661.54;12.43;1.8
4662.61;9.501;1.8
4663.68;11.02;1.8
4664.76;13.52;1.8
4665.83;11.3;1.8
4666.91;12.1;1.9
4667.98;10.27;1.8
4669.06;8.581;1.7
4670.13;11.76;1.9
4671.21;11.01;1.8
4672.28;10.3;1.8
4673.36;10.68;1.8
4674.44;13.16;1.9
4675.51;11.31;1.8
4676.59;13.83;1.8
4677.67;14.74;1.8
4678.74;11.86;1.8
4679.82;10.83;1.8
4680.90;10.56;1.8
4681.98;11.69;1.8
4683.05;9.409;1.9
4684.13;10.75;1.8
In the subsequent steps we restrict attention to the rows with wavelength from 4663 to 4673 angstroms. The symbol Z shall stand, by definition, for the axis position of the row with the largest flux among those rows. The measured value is 4664.76 angstroms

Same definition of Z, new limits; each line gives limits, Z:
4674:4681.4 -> 4677.67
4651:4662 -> 4658.32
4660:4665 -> 4664.76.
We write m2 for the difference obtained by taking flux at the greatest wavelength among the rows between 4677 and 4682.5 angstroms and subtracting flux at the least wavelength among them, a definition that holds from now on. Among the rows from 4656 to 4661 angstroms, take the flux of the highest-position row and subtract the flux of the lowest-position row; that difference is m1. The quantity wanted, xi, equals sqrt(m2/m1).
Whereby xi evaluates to 4.67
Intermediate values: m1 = -0.1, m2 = -3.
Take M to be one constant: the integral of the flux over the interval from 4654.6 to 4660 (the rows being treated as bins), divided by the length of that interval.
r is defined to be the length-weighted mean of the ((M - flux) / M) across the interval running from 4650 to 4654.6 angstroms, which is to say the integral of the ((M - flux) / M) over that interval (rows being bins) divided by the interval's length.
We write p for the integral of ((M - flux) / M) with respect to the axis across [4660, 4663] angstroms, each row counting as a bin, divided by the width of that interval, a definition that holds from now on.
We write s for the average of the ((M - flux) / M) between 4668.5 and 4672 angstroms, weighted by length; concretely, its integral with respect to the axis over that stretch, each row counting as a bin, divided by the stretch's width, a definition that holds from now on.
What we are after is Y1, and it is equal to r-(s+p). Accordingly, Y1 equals -0.15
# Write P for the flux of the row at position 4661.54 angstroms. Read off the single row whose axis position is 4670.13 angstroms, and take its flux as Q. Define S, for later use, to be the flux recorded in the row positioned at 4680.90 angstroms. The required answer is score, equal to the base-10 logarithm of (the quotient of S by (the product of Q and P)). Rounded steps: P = 12.43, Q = 11.76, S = 10.56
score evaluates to -1.14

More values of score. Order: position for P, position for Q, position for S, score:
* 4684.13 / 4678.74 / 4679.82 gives -1.07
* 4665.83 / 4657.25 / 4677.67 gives -0.98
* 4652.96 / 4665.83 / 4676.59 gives -0.98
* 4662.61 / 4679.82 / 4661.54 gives -0.92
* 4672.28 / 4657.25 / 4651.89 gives -1.15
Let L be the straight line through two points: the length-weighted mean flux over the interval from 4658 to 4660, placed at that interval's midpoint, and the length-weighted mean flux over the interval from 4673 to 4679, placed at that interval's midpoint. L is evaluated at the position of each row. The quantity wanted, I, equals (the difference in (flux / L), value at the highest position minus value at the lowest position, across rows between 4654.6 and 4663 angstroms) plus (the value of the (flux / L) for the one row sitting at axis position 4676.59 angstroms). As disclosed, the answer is 1.10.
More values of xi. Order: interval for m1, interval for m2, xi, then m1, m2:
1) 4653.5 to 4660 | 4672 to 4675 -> 1.19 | 2.0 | 3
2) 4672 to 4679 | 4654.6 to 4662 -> 1.27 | 1.6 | 3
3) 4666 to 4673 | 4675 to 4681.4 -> 0.65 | -1.8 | -1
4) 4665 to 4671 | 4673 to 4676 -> 1.17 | 0.5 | 1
